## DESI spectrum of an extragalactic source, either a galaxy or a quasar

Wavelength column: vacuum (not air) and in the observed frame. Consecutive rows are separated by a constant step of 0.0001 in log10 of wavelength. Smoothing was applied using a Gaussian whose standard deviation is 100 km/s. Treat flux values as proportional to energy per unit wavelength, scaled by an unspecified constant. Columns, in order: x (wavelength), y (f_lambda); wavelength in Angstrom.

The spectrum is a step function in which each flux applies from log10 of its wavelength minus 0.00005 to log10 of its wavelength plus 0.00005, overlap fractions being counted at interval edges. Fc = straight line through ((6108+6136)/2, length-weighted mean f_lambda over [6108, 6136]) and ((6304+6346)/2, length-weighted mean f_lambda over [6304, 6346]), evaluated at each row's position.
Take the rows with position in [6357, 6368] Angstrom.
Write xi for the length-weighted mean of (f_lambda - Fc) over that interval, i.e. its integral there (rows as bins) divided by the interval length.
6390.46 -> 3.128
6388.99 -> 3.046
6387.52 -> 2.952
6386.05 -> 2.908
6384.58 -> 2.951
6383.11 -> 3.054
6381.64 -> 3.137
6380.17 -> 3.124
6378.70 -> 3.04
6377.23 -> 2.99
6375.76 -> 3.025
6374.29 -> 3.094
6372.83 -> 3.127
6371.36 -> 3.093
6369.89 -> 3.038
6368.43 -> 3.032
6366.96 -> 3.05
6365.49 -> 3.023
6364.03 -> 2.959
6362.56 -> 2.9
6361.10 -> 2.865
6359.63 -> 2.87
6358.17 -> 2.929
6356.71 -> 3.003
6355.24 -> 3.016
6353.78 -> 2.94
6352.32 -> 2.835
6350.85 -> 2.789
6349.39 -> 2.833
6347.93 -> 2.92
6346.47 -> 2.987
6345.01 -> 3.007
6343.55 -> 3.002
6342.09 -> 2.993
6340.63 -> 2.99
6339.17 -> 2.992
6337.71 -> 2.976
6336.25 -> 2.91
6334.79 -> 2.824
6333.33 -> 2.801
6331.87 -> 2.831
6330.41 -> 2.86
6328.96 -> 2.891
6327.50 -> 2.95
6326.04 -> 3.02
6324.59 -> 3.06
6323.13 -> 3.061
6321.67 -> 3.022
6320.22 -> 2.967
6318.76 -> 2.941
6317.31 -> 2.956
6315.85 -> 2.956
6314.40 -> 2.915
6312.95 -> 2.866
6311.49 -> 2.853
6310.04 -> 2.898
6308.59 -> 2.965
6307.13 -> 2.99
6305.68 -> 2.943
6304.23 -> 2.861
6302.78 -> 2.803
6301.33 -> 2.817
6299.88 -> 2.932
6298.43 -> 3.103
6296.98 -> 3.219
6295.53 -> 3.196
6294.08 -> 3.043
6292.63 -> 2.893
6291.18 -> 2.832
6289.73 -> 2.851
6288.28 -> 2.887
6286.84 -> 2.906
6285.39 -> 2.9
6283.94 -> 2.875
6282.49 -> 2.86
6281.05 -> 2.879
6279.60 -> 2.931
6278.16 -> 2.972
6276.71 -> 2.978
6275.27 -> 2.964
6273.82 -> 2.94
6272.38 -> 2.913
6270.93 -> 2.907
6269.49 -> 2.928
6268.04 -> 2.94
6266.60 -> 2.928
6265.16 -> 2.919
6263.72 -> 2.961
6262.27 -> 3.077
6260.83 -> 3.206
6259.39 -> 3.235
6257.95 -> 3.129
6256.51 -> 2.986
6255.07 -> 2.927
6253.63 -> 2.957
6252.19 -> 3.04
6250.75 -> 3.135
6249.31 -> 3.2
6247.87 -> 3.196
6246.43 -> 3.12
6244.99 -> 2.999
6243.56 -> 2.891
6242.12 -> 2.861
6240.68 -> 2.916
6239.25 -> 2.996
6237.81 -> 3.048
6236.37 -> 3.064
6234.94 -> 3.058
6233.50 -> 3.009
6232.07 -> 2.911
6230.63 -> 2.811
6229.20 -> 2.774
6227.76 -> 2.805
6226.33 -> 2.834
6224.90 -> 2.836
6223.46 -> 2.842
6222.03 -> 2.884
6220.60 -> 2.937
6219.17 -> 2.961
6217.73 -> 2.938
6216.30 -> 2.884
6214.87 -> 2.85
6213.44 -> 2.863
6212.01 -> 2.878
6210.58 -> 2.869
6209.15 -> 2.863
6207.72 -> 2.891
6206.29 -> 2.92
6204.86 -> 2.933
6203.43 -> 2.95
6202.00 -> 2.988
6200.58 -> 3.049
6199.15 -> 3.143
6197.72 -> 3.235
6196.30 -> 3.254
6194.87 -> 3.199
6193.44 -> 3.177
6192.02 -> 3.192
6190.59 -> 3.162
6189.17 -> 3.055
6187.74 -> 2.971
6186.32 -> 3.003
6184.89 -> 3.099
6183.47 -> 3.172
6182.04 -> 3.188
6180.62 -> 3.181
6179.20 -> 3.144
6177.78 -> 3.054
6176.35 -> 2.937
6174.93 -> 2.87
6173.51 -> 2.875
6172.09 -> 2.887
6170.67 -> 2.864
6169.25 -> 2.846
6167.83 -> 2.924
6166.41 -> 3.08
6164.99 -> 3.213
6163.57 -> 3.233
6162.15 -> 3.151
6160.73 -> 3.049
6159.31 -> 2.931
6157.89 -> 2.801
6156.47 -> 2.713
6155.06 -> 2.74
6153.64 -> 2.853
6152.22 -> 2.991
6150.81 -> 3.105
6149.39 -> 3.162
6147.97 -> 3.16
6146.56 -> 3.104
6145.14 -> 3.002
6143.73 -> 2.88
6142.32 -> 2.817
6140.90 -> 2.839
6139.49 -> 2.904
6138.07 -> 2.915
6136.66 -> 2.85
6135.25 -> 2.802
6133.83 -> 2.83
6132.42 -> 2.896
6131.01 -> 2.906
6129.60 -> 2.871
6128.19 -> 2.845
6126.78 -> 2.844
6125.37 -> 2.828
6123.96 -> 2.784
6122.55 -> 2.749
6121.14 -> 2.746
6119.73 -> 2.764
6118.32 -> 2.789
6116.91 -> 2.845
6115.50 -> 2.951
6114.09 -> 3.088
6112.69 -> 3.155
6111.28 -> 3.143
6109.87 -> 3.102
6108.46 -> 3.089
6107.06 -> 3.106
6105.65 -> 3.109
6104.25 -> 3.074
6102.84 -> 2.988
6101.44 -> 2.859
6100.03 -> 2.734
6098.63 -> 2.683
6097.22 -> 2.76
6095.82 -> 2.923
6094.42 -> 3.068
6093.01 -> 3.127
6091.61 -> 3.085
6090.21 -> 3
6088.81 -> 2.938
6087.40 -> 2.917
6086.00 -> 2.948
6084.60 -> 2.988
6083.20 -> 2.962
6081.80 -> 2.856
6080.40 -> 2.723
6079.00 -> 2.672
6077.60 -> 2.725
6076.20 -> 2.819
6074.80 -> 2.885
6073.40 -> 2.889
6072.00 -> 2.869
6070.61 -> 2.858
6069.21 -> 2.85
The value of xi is 0.00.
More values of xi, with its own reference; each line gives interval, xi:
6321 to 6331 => 0.04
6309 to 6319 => -0.03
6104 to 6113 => 0.21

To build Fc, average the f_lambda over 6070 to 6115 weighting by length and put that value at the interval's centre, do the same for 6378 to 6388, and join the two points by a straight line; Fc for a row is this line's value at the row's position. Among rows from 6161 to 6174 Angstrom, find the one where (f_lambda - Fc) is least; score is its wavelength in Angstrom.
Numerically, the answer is 6169.25 Angstrom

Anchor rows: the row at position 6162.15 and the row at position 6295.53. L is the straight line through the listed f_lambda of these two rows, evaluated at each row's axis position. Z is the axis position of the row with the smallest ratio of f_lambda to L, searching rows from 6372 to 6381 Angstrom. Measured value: 6377.23 Angstrom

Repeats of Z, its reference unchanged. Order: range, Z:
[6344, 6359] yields 6350.85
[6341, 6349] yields 6347.93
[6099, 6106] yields 6100.03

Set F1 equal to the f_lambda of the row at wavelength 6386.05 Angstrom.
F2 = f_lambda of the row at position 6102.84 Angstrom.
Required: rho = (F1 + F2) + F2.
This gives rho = 8.9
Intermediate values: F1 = 2.908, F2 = 2.988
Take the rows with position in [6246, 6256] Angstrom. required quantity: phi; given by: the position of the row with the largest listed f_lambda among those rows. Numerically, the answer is 6249.31 Angstrom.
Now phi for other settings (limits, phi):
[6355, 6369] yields 6366.96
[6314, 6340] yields 6323.13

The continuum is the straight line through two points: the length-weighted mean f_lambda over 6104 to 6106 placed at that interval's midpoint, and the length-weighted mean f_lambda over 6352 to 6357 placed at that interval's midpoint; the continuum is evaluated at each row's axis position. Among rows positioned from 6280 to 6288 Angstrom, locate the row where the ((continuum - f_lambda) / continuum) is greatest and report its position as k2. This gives 6282.49 Angstrom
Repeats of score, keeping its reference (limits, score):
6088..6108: 6098.63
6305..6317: 6311.49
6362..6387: 6362.56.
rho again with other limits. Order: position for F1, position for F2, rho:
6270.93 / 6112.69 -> 9.2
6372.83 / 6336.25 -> 8.9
